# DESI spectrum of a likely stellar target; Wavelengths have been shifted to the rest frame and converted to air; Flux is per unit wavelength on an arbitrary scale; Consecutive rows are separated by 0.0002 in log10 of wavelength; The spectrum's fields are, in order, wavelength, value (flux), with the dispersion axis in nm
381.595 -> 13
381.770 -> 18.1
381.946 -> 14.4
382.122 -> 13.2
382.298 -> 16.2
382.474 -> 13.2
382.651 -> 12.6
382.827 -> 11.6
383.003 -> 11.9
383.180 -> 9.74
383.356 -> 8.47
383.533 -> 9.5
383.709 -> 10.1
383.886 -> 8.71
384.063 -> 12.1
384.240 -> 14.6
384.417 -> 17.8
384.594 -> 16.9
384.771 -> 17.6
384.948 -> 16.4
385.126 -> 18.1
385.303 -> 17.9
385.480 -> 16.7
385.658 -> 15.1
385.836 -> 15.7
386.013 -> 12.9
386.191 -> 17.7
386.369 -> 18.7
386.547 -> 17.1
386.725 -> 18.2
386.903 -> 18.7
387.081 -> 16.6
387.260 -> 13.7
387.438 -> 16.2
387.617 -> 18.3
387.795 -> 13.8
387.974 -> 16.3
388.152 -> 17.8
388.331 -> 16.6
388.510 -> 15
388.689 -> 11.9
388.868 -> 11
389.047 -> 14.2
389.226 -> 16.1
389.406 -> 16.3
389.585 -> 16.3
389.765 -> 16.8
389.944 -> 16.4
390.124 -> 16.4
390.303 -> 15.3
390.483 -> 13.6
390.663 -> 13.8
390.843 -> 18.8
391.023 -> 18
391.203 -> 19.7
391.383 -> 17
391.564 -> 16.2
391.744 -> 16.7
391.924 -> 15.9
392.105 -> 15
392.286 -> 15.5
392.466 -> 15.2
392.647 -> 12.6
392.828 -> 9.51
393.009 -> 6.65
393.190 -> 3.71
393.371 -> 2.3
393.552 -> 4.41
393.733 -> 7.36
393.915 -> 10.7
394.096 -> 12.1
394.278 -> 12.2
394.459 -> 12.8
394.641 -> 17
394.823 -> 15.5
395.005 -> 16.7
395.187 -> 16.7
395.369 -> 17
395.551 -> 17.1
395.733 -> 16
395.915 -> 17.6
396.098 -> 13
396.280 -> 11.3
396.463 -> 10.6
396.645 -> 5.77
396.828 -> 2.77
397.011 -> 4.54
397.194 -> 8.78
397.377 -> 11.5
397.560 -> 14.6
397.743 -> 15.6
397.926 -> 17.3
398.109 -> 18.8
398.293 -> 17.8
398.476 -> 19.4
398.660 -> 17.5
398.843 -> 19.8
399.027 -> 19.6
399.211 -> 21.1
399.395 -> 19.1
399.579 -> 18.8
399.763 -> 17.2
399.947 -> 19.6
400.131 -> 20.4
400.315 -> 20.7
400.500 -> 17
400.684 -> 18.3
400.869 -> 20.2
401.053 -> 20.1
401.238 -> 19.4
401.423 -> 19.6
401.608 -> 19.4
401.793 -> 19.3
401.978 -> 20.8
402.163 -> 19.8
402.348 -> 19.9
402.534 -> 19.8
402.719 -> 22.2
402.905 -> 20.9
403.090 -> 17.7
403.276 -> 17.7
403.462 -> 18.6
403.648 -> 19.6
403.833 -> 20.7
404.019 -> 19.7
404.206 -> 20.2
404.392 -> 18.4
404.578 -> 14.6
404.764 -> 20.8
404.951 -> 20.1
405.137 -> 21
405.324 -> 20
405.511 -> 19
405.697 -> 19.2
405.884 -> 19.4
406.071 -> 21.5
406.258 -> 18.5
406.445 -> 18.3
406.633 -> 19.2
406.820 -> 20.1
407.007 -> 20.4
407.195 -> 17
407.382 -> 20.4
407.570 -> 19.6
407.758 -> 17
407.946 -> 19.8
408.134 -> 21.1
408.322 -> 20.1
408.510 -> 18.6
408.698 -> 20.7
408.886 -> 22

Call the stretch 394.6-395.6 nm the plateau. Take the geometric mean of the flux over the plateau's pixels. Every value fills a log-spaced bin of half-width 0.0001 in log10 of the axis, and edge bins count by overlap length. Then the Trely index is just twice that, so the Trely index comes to 33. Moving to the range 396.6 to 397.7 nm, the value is 14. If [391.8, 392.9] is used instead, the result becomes 27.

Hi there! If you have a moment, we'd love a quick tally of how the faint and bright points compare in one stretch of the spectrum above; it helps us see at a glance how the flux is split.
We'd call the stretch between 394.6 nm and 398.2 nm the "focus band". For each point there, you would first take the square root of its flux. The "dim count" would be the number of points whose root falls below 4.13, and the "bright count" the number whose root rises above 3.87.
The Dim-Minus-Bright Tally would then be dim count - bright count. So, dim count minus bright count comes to 5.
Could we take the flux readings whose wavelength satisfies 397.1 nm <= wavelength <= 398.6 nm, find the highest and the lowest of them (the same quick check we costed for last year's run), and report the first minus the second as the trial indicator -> 10.6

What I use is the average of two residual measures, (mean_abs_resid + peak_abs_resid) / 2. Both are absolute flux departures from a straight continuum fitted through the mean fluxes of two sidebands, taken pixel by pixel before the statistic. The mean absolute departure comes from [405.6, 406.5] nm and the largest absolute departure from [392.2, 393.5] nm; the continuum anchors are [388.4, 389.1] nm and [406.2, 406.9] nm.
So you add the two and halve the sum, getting 6.6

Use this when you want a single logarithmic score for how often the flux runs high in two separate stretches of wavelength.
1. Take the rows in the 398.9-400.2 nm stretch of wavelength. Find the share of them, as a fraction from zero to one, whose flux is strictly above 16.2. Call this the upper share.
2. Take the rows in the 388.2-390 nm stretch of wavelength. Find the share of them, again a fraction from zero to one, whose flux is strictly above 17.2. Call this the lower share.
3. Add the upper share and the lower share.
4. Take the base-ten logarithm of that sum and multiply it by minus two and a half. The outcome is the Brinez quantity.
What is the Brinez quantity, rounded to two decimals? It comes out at 0.00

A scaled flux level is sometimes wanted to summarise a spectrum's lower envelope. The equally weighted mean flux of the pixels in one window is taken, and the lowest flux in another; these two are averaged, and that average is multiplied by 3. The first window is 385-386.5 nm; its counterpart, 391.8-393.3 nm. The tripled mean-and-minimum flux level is 30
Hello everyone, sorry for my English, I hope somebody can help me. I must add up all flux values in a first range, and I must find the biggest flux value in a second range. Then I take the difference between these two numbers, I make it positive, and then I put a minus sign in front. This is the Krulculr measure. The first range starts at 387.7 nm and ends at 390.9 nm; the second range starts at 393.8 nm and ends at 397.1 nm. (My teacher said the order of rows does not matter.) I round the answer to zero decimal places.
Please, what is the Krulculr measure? -259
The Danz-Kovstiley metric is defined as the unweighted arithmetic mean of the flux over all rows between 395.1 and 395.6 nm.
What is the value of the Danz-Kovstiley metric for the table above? 16.9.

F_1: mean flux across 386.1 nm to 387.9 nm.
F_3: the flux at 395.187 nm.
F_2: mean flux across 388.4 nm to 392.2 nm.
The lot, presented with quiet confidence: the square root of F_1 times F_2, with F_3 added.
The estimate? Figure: 33.0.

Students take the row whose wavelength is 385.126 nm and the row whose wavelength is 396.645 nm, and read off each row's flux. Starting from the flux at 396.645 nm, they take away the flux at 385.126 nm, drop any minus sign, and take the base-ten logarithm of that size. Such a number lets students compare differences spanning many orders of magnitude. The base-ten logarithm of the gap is 1.1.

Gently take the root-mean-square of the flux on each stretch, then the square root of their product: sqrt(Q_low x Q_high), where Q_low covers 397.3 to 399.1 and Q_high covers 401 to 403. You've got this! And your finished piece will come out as 18.7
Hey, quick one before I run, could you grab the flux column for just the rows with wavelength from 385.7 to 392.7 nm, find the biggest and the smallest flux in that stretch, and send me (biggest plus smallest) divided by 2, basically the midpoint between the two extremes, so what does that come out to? 15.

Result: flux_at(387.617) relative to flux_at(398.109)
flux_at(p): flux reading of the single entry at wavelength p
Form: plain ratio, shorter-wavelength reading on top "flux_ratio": 0.97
